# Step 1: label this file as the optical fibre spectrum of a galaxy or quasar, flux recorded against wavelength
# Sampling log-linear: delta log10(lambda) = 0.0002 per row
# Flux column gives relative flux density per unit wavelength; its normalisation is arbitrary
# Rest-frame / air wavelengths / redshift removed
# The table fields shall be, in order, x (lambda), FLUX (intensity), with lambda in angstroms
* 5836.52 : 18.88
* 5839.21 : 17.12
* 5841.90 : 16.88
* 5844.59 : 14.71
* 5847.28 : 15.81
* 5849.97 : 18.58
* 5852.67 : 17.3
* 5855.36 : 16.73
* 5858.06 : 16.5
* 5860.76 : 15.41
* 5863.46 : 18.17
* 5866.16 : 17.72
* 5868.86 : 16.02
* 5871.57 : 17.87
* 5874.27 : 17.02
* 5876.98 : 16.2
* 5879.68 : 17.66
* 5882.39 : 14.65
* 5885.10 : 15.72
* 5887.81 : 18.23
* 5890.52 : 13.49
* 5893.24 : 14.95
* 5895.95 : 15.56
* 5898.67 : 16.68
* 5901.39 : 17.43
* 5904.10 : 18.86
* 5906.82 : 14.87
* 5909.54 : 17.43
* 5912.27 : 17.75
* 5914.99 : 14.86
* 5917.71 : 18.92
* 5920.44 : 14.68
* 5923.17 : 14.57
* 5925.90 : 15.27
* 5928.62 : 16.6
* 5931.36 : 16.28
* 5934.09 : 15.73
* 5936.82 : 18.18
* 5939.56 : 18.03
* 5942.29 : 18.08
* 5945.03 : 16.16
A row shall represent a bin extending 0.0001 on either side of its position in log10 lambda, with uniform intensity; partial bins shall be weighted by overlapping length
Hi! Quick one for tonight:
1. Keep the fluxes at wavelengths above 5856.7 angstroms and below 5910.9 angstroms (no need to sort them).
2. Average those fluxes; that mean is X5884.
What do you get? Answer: 16.5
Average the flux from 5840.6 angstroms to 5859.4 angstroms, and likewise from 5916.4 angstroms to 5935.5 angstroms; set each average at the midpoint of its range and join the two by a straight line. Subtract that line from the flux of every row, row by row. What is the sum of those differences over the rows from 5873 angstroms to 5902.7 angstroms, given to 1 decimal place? -2.0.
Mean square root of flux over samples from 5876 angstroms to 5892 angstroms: 3.99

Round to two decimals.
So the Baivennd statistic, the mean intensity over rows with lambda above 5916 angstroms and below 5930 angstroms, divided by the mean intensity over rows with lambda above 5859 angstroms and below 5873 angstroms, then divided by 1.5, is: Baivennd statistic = 0.63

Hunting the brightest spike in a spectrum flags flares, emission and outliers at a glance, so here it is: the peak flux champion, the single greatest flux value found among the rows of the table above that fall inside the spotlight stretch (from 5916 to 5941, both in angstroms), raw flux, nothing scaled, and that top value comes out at 18.92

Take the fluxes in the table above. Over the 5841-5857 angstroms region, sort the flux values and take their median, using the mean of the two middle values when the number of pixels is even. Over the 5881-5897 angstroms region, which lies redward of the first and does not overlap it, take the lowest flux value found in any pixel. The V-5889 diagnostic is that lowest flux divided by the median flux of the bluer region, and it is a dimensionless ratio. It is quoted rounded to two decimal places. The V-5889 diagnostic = 0.80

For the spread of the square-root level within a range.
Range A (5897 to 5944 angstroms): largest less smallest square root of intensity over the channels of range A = 0.53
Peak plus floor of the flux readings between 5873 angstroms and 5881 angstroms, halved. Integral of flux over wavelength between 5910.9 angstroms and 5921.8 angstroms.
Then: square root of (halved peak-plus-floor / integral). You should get 0.31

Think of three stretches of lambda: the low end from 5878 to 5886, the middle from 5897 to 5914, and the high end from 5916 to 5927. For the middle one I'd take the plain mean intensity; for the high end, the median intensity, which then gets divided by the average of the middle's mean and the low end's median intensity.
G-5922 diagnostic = 0.91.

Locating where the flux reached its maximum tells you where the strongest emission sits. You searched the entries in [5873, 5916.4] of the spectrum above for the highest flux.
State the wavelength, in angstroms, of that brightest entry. 5904.10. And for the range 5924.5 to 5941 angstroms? 5936.82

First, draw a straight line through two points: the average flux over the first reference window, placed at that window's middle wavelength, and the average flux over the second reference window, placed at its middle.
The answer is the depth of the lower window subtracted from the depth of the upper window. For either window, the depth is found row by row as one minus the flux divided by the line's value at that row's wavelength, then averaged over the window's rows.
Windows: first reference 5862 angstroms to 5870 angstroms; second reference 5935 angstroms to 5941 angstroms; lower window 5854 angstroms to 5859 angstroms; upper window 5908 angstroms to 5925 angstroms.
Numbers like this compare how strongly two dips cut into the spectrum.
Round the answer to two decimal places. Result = 0.05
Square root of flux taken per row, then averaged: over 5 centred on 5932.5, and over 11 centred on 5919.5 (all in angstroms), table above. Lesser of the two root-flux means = 3.96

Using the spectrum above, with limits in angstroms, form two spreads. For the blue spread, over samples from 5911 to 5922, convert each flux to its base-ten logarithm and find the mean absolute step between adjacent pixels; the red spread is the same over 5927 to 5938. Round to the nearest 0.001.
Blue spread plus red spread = 0.126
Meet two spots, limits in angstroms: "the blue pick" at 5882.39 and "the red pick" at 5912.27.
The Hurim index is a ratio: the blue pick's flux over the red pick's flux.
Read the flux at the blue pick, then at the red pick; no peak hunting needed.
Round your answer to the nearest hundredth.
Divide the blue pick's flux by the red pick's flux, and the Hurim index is 0.83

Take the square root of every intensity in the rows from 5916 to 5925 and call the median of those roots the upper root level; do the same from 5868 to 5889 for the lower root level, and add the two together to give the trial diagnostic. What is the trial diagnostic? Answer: 7.91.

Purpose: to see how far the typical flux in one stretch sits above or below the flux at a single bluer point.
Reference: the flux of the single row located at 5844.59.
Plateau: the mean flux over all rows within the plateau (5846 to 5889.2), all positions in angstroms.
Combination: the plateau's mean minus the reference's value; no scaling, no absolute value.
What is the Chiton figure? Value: 2.1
